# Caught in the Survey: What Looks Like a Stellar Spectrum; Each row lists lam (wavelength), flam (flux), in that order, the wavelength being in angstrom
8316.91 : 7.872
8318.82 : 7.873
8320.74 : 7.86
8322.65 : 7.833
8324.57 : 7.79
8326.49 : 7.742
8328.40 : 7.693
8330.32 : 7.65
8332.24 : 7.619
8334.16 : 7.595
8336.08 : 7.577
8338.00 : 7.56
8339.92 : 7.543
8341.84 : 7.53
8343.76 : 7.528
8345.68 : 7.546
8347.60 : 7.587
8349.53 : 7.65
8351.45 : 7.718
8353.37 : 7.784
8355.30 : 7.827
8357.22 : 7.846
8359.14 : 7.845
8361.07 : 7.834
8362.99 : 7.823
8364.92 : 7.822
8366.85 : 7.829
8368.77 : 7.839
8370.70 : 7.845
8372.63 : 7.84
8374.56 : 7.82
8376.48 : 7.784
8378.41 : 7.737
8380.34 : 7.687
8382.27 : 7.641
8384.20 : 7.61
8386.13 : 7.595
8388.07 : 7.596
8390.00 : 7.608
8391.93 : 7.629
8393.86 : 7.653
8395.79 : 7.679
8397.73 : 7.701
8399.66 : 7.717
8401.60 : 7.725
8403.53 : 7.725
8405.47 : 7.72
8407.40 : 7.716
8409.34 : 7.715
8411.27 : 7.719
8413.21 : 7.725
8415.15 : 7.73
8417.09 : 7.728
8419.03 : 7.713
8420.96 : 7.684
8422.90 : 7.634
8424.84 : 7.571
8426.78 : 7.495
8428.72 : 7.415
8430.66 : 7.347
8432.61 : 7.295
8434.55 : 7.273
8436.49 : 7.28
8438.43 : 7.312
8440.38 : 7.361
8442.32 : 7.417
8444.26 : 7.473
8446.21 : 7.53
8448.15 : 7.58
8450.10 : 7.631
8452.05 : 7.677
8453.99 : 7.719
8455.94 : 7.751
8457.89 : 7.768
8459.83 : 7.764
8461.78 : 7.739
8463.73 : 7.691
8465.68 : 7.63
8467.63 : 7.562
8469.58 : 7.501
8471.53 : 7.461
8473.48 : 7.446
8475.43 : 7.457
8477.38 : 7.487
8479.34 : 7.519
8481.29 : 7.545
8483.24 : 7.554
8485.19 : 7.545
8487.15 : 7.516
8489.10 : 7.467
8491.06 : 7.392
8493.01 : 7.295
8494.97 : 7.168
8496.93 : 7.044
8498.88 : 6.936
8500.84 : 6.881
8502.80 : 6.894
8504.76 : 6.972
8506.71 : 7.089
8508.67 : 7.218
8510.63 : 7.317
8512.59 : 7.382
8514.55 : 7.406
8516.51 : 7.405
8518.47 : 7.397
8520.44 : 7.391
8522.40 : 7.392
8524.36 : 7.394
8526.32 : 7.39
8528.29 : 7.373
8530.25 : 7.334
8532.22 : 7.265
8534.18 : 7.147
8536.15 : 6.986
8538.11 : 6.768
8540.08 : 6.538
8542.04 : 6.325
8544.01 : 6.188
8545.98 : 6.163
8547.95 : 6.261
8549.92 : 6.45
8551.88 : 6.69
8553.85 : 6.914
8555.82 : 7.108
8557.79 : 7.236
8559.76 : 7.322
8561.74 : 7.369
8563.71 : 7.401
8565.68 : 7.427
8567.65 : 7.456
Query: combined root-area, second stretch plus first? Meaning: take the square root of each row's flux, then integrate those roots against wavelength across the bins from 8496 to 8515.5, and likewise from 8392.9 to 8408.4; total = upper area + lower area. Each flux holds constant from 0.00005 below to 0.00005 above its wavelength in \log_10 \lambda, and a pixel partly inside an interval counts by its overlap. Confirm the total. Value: 95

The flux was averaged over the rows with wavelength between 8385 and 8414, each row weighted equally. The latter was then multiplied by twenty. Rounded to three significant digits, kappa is 154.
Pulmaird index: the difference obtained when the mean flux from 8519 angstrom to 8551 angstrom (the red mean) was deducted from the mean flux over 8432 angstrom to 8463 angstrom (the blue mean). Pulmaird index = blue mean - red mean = 0.64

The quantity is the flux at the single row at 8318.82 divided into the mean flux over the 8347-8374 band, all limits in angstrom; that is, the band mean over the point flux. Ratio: 0.99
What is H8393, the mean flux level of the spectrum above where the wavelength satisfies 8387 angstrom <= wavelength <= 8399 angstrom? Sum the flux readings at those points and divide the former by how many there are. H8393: 7.64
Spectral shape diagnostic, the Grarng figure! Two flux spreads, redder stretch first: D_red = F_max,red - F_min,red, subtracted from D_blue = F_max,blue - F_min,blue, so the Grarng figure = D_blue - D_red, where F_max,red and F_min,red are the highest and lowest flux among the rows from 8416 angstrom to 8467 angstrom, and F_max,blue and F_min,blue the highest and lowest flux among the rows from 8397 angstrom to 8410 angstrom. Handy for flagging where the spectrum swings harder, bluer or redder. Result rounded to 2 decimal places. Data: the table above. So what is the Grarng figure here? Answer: -0.47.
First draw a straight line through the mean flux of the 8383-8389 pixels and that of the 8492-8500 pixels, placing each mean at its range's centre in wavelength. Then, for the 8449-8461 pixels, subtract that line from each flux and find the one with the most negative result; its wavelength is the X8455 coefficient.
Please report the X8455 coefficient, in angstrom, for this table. 8450.10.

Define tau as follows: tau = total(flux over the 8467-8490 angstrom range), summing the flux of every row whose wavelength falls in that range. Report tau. 90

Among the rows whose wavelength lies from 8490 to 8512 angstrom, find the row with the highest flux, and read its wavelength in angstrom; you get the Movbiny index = 8491.06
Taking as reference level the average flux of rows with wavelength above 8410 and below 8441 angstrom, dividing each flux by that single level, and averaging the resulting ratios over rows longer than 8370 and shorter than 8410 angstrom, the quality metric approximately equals 1.02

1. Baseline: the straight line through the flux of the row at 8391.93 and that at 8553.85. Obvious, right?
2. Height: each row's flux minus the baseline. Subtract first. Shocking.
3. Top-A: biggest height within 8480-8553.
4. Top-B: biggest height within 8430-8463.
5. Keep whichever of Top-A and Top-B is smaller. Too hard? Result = 0.35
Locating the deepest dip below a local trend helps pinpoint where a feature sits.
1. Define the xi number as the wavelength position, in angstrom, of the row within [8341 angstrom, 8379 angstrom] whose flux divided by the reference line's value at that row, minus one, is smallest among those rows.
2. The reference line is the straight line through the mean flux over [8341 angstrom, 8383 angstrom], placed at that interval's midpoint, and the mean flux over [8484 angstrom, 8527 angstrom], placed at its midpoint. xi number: 8341.84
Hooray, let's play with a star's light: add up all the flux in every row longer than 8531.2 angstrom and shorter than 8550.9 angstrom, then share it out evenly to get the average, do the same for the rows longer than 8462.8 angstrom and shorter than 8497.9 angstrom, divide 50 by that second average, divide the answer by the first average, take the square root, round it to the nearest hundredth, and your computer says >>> 1.01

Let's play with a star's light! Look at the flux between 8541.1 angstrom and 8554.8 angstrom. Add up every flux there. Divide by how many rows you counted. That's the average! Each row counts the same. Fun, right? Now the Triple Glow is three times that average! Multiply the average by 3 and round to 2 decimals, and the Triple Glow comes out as 19.28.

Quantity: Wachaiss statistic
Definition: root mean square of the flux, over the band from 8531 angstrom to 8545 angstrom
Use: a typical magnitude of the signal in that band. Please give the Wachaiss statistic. 6.76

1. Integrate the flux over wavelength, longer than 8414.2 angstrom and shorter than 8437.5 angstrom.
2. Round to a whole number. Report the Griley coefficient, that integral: 175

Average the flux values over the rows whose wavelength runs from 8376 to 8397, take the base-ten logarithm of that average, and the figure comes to 0.884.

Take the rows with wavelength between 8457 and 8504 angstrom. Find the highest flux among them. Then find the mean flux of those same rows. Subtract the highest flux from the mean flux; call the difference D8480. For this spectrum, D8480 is -0.3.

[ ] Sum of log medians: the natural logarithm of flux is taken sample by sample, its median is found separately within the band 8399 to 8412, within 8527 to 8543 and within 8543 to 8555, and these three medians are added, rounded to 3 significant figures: 5.85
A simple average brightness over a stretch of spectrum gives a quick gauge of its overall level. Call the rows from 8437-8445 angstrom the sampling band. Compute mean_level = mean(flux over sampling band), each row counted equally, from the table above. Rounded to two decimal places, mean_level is 7.39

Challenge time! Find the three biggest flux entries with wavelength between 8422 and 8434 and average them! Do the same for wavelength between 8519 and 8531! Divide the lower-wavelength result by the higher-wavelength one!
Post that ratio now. 1.02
